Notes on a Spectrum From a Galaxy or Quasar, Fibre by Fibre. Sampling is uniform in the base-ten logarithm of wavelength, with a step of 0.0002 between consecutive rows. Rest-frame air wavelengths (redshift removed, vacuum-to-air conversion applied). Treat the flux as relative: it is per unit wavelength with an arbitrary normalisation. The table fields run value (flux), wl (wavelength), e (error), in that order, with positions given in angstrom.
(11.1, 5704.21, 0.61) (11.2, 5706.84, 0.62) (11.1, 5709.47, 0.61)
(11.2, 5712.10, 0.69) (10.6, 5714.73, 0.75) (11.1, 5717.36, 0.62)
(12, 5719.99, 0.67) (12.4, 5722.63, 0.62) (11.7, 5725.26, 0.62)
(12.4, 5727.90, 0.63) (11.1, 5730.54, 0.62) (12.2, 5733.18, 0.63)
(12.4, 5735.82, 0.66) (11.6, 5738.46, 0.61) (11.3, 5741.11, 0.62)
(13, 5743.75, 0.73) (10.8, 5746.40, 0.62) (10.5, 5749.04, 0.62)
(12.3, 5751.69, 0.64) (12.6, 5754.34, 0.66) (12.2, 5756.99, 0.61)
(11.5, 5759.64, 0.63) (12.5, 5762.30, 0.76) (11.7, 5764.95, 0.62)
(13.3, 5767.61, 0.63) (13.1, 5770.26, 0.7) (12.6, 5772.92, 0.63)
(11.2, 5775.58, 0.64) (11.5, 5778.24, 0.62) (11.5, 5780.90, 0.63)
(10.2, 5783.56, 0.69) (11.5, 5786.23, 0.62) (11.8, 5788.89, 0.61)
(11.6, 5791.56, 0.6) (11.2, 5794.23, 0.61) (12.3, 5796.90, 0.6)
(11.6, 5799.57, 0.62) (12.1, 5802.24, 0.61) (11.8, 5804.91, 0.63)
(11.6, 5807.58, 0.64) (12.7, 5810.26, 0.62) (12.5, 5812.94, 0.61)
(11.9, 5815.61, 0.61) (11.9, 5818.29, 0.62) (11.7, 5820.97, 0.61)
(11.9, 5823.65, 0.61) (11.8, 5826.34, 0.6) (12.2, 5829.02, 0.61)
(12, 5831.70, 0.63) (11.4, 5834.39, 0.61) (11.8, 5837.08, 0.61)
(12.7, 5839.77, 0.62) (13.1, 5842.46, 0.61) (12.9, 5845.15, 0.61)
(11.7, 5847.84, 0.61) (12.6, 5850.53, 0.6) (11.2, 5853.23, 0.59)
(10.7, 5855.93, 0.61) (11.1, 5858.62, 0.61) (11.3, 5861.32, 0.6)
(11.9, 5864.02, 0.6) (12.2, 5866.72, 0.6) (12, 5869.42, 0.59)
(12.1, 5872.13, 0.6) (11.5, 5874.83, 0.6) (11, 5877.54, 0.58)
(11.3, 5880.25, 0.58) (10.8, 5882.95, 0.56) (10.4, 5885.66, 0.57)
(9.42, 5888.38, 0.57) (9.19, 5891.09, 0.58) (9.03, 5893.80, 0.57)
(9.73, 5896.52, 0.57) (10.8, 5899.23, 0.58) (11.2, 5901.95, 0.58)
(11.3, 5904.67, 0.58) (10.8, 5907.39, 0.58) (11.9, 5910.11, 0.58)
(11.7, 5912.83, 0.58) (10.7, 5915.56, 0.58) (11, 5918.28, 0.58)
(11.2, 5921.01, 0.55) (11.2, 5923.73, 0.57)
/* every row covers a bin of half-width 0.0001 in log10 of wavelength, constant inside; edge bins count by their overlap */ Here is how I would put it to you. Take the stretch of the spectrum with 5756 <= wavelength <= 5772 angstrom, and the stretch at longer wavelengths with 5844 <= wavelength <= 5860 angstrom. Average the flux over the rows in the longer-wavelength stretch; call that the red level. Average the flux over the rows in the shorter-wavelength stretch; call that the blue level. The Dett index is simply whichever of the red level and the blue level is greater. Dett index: 12.4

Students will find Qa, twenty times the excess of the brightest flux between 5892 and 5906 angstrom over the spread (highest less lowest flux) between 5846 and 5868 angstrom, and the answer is 188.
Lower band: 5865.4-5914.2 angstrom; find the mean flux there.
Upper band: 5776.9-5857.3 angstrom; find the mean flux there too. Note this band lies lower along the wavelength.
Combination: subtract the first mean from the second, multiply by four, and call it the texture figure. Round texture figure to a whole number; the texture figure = 4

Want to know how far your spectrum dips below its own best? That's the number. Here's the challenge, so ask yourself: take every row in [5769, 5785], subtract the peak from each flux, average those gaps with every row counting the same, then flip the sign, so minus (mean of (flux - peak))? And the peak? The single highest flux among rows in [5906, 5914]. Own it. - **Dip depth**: 0.22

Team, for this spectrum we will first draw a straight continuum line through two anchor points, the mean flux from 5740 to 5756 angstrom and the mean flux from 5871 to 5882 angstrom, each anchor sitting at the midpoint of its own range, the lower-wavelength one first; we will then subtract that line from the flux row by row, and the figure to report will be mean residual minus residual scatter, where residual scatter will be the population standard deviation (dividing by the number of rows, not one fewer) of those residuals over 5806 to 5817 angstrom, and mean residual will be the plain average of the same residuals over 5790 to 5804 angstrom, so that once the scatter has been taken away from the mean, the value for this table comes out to -0.33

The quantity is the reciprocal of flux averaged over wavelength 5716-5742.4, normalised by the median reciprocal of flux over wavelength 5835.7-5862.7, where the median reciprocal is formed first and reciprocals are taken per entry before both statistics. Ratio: 0.996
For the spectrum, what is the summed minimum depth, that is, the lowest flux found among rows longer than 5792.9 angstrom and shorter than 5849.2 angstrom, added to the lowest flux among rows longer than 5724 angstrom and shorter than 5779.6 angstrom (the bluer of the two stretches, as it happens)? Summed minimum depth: 21.7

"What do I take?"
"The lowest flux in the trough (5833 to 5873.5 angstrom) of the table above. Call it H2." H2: 10.7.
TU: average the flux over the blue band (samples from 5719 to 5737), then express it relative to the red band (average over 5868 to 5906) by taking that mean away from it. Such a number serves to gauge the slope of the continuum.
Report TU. 1.33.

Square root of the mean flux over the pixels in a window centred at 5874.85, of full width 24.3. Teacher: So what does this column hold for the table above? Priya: 3.386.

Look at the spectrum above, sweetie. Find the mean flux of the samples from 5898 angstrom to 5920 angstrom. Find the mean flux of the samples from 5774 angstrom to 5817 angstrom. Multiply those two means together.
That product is 131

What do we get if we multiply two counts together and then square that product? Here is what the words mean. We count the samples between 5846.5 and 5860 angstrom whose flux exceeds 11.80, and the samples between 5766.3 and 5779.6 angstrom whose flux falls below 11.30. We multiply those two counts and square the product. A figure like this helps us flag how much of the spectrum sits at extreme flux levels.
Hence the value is 1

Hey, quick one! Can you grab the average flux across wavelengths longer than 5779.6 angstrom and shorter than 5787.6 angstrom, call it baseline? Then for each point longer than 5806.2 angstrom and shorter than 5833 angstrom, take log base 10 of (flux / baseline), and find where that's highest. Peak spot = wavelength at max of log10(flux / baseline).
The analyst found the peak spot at 5810.26 angstrom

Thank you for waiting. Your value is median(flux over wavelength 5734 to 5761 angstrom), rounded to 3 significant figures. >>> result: 11.9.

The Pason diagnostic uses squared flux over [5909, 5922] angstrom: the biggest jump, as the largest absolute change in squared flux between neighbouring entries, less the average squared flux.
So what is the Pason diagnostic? -105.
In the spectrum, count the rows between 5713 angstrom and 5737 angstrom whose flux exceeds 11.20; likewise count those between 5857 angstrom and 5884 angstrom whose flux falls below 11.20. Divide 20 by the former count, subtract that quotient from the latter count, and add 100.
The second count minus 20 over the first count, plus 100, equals 100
